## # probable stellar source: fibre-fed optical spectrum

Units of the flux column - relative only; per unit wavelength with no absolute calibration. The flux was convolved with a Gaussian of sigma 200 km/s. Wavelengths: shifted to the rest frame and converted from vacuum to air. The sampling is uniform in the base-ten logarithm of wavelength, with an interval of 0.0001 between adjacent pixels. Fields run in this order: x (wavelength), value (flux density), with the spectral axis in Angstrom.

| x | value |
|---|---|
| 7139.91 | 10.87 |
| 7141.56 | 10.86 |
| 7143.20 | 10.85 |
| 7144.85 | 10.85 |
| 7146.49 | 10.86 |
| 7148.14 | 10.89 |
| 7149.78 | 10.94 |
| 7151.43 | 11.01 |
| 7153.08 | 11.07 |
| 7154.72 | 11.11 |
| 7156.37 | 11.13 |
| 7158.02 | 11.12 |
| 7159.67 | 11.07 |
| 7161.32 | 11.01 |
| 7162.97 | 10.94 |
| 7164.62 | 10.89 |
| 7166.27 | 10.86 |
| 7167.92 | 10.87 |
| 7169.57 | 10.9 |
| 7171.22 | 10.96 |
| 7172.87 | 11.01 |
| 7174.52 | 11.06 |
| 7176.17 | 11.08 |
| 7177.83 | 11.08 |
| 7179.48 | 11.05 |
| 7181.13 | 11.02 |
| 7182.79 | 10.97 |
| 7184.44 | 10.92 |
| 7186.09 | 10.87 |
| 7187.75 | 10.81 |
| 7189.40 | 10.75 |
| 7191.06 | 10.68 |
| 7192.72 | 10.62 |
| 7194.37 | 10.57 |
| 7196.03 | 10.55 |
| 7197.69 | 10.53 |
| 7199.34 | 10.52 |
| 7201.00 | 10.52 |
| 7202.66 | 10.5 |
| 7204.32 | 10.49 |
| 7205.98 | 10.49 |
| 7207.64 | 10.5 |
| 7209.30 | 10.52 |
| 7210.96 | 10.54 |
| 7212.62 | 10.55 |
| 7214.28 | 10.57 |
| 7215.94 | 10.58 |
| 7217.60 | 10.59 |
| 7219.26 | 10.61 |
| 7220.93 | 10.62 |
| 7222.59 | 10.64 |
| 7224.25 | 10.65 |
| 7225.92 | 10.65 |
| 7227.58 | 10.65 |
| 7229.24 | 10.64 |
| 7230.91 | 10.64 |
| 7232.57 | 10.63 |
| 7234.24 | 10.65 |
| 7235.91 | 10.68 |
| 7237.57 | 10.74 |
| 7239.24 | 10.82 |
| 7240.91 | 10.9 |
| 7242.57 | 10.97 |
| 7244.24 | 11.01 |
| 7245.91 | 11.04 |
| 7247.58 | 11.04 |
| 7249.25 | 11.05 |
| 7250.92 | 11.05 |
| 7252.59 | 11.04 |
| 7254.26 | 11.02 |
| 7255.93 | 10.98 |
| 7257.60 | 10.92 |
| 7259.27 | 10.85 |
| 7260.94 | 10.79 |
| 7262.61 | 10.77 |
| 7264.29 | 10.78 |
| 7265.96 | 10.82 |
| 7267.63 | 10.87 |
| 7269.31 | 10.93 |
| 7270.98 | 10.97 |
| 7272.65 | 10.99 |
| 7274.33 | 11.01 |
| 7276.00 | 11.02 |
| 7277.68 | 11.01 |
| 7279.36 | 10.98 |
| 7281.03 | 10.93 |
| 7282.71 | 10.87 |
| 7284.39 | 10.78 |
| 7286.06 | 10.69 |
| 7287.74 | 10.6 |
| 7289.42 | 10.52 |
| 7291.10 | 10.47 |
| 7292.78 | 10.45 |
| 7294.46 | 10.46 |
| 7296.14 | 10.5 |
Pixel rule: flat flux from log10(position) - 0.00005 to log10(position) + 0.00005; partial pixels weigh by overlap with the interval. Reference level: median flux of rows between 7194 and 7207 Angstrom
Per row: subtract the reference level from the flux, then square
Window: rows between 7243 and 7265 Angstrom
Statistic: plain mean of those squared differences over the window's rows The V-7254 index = 0.20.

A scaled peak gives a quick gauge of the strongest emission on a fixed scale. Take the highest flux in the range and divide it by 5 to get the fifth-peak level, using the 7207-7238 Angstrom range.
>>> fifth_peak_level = 2.148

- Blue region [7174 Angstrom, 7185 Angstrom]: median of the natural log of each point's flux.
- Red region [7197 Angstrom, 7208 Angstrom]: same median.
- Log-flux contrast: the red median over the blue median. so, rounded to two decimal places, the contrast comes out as 0.98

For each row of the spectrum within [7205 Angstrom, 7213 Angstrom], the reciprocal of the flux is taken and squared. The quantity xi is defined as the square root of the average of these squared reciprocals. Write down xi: 0.0951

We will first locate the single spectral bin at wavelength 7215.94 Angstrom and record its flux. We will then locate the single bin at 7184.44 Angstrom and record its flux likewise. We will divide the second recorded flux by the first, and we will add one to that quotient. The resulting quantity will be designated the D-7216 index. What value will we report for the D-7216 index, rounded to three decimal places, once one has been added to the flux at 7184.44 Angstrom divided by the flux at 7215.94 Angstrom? 2.032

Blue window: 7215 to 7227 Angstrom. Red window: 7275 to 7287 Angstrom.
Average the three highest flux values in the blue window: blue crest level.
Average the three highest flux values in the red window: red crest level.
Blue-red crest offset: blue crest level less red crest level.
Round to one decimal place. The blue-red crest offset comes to -0.4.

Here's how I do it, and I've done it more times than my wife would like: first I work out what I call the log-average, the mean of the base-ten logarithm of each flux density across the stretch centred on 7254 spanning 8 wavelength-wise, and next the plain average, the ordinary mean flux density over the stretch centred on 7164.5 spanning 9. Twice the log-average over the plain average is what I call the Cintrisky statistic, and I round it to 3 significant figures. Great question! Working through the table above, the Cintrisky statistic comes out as 0.191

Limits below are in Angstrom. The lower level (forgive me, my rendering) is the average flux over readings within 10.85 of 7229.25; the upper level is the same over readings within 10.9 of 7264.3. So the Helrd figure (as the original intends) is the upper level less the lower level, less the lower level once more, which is -10.4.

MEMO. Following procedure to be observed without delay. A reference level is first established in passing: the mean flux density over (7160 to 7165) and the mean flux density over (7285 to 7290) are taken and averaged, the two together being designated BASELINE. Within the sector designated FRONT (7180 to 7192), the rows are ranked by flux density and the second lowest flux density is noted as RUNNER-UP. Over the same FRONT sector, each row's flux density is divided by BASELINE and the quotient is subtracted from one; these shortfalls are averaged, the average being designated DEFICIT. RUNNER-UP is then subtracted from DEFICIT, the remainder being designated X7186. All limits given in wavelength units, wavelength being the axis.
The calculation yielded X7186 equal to -10.8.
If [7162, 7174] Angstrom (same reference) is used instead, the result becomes -10.9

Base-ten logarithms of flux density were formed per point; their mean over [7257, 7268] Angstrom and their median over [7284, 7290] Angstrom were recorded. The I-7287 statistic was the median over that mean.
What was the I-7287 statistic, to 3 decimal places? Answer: 0.993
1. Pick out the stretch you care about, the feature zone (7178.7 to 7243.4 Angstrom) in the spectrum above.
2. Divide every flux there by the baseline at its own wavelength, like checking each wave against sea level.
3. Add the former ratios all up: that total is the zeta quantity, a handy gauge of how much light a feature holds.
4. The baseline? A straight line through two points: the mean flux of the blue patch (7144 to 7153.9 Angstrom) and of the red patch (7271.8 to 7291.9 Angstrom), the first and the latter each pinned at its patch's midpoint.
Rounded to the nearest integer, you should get 38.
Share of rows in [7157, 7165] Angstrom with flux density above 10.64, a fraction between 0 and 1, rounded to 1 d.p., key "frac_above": 1.0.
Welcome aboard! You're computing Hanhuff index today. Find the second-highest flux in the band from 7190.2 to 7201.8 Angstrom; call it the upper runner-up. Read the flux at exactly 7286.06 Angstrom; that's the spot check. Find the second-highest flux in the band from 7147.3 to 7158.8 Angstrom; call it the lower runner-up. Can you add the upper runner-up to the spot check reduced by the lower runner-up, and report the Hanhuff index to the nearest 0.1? 10.2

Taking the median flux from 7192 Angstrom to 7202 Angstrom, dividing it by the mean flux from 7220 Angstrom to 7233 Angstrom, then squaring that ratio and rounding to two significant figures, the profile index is 0.98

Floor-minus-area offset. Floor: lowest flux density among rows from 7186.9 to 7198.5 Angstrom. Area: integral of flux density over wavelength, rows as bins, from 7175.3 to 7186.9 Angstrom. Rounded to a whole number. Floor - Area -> -117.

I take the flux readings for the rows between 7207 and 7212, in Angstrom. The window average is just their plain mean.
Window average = 10.5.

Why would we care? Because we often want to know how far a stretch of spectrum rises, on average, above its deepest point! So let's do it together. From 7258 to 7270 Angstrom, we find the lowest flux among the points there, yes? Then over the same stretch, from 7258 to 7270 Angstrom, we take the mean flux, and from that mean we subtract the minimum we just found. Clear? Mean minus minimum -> 0.060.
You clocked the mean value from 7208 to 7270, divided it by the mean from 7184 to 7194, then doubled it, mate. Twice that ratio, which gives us 2.00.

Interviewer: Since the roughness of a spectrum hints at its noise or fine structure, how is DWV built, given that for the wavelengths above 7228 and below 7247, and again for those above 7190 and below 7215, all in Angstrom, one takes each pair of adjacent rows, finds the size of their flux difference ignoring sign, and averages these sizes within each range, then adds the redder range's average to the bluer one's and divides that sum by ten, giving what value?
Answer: 0.0061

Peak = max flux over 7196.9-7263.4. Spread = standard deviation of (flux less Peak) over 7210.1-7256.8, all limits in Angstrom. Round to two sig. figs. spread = 0.19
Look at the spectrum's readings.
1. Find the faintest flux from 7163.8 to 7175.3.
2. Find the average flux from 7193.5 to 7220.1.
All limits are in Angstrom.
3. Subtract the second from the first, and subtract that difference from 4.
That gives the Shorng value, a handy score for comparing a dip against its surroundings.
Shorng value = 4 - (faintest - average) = 3.68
